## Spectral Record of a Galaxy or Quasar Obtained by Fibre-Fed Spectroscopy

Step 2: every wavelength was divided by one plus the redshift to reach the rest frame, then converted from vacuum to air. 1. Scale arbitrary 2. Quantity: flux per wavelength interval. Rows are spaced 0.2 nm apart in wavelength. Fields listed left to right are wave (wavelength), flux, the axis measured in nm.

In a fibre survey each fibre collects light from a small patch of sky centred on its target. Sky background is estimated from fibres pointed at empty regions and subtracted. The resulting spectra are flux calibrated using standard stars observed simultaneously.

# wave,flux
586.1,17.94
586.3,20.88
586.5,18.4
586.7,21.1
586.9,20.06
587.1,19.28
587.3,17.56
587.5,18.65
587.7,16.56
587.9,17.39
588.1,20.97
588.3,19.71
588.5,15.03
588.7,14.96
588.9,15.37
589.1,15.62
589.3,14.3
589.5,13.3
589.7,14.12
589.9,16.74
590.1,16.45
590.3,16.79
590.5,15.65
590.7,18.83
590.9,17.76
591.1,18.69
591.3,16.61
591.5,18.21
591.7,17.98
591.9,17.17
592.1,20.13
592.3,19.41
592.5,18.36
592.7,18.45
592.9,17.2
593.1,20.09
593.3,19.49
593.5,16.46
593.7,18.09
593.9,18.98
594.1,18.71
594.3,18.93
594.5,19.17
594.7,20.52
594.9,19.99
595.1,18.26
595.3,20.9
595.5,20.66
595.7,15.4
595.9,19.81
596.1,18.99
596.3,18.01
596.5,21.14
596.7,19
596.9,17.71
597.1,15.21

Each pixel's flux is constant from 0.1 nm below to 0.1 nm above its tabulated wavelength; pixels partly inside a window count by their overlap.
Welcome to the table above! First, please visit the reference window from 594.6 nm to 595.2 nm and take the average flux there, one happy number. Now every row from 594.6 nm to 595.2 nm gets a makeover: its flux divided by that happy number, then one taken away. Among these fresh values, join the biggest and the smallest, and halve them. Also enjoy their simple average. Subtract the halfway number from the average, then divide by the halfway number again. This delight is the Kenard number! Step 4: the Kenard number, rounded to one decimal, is -1.0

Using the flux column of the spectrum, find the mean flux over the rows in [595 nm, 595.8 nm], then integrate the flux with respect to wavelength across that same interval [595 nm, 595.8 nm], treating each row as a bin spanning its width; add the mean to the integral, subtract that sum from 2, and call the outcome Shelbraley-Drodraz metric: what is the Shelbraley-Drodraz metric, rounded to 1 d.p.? -31.8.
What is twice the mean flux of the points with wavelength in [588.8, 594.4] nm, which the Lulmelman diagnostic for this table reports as 34.8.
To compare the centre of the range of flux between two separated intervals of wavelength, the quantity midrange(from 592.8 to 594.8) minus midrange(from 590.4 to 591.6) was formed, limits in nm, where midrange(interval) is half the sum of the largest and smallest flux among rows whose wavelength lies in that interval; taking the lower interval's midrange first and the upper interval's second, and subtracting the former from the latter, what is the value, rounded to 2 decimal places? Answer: 1.25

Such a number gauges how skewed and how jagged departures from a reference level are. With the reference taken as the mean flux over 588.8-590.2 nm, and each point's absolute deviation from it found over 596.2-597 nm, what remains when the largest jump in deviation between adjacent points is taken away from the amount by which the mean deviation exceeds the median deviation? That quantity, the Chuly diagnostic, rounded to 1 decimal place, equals -2.7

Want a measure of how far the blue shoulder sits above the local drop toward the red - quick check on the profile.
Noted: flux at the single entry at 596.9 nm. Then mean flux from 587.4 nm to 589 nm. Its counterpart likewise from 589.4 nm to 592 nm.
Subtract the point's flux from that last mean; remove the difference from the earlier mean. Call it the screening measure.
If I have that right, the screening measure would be 18.2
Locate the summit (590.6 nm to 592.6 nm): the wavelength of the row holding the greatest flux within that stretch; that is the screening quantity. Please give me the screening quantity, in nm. 592.1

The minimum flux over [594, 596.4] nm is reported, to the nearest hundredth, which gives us 15.40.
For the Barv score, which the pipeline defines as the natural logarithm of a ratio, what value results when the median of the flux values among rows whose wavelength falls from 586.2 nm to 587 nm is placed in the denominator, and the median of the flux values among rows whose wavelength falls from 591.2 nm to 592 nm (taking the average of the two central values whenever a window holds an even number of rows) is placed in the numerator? -0.15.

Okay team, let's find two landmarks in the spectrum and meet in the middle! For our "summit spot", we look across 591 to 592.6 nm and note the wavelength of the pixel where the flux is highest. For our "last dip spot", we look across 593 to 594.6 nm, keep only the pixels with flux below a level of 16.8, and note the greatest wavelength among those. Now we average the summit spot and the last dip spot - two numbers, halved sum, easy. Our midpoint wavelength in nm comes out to 592.80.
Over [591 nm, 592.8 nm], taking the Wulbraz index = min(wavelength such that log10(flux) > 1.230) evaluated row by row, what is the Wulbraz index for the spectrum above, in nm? 591.1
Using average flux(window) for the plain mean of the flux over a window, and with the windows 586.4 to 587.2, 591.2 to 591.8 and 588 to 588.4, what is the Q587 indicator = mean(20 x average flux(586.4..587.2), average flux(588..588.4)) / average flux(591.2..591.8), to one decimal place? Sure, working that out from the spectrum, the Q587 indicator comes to 11.8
